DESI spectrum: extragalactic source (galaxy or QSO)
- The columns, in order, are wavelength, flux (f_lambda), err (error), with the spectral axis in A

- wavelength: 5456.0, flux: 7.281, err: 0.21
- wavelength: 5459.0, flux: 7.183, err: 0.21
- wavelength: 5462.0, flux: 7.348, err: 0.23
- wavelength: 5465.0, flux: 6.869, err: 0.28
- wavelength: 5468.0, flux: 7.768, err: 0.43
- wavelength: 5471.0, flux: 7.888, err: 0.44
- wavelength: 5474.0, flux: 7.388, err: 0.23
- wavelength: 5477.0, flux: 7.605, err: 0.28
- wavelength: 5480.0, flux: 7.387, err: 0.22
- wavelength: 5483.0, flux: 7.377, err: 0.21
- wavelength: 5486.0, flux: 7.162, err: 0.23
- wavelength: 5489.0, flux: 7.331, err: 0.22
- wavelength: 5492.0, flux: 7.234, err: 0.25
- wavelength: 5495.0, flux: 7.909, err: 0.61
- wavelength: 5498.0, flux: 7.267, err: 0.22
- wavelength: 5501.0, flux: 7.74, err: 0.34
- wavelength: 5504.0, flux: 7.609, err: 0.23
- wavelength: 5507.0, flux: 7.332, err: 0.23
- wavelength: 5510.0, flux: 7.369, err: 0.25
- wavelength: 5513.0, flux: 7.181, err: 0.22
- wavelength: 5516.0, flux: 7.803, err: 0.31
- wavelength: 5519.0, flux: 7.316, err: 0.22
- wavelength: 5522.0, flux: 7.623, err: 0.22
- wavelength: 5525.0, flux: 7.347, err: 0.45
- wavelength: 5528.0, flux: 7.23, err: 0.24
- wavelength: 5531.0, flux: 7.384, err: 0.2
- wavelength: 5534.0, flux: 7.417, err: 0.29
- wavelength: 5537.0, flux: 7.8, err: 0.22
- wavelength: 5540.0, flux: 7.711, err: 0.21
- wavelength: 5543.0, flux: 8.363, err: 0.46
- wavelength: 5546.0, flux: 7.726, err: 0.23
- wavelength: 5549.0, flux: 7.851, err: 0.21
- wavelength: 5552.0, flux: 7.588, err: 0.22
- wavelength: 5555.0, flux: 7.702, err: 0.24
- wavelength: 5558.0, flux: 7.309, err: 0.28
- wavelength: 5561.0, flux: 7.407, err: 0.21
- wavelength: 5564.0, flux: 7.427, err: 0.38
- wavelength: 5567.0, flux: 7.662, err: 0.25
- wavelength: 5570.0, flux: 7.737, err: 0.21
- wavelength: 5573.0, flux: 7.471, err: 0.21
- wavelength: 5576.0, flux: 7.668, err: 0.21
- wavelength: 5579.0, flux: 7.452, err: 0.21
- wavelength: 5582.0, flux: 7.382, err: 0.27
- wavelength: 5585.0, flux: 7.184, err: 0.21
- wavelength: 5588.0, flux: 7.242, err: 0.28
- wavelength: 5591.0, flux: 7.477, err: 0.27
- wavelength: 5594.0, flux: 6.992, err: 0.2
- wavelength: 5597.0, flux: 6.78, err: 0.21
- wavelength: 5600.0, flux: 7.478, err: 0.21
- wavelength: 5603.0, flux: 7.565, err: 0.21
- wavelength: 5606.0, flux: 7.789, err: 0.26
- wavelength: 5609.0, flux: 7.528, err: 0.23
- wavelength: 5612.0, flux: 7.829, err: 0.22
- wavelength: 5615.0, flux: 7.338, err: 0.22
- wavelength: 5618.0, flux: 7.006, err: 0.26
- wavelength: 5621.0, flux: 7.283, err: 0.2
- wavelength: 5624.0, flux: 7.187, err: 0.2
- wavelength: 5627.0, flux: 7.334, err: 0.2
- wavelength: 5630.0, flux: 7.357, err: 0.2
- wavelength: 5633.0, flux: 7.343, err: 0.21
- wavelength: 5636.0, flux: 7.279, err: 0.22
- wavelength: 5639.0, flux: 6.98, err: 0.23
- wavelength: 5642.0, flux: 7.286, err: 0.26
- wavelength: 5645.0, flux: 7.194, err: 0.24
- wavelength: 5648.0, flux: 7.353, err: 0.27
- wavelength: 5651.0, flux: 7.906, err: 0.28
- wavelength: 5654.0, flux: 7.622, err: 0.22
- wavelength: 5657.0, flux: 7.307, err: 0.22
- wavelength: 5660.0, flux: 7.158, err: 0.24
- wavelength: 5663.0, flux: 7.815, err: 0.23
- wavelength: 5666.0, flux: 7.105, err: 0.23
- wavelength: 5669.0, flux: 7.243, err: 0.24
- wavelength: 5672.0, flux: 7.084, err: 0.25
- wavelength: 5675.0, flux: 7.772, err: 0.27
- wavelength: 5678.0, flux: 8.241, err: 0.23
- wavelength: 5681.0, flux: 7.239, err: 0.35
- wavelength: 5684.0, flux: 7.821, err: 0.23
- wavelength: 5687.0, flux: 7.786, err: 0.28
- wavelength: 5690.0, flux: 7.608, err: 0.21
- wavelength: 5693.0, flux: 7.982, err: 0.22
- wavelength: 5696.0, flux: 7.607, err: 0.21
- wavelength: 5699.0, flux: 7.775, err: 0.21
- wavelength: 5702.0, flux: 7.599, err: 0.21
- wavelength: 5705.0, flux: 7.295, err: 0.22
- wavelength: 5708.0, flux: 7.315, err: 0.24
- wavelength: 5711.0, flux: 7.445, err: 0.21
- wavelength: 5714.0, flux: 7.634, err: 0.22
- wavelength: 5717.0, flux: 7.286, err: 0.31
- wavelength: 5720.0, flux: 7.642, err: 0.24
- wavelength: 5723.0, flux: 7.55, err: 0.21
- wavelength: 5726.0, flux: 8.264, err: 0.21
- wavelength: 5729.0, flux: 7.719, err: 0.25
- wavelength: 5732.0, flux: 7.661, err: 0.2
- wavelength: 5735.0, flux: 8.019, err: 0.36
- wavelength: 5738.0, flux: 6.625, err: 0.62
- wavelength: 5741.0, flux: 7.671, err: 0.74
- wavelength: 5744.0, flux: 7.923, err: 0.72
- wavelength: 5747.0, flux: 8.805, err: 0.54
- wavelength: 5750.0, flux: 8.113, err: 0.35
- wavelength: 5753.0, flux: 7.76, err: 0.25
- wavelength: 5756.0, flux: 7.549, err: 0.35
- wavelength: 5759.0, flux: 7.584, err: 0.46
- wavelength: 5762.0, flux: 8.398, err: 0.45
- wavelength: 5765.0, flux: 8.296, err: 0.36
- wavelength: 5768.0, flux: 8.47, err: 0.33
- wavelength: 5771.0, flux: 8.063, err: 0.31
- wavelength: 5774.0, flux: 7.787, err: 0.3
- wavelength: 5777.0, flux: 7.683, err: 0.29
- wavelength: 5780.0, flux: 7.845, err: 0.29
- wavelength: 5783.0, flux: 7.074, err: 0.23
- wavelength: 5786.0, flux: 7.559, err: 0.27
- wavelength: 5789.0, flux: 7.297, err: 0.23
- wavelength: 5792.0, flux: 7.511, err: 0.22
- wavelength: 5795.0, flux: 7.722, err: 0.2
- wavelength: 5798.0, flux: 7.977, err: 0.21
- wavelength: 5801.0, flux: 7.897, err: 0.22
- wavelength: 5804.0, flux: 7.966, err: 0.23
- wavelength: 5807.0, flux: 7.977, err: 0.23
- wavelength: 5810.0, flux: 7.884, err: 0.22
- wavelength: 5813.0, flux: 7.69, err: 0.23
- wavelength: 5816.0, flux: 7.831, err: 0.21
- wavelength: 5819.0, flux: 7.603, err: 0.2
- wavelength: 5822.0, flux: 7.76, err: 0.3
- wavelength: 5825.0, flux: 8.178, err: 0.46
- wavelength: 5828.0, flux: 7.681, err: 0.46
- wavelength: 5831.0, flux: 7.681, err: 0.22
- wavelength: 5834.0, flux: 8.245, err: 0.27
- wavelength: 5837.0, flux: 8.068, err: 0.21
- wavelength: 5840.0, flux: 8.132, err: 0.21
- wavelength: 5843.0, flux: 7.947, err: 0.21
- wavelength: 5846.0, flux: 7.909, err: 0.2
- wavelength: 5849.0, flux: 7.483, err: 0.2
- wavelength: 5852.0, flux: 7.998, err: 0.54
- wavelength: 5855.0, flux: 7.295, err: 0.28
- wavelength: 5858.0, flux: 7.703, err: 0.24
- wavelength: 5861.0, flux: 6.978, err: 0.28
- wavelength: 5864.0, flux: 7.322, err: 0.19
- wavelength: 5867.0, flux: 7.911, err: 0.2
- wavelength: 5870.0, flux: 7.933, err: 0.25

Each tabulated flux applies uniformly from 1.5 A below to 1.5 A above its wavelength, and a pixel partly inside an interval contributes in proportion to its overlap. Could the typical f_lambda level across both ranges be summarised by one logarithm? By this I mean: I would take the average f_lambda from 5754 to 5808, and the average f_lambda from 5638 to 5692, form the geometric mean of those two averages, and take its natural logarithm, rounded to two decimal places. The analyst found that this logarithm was 2.03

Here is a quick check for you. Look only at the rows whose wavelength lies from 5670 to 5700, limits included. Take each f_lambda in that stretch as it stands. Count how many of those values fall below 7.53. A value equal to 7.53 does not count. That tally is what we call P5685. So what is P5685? 2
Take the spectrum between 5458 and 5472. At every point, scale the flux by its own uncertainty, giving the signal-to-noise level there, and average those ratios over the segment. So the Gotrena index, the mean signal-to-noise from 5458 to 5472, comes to 25.3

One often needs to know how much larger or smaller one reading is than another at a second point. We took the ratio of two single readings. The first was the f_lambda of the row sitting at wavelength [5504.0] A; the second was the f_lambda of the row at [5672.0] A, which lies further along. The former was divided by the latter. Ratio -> 1.07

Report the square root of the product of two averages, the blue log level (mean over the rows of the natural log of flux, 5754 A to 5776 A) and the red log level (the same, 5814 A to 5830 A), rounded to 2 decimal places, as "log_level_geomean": 2.07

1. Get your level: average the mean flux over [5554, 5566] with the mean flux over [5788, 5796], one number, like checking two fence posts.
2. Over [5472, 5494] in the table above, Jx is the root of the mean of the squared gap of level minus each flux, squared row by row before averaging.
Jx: 0.18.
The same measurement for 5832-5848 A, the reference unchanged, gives 0.59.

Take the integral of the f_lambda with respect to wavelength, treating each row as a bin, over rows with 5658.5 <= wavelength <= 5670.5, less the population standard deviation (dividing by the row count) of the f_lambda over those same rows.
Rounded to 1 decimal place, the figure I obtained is 87.7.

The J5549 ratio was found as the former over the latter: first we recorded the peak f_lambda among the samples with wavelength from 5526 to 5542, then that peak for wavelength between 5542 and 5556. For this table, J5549 0.93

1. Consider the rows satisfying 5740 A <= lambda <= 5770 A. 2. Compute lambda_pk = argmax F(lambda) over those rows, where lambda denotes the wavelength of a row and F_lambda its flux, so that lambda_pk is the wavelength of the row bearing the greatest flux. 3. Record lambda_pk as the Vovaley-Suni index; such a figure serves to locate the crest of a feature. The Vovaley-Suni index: 5747.0 A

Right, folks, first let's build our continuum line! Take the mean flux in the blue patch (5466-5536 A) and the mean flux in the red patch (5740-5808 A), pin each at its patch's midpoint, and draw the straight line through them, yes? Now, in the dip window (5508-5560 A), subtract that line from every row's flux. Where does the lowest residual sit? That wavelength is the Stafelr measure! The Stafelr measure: 5513.0 A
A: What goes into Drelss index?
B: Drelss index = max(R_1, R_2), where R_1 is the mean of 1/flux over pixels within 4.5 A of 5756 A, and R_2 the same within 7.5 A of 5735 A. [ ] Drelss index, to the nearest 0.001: 0.133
